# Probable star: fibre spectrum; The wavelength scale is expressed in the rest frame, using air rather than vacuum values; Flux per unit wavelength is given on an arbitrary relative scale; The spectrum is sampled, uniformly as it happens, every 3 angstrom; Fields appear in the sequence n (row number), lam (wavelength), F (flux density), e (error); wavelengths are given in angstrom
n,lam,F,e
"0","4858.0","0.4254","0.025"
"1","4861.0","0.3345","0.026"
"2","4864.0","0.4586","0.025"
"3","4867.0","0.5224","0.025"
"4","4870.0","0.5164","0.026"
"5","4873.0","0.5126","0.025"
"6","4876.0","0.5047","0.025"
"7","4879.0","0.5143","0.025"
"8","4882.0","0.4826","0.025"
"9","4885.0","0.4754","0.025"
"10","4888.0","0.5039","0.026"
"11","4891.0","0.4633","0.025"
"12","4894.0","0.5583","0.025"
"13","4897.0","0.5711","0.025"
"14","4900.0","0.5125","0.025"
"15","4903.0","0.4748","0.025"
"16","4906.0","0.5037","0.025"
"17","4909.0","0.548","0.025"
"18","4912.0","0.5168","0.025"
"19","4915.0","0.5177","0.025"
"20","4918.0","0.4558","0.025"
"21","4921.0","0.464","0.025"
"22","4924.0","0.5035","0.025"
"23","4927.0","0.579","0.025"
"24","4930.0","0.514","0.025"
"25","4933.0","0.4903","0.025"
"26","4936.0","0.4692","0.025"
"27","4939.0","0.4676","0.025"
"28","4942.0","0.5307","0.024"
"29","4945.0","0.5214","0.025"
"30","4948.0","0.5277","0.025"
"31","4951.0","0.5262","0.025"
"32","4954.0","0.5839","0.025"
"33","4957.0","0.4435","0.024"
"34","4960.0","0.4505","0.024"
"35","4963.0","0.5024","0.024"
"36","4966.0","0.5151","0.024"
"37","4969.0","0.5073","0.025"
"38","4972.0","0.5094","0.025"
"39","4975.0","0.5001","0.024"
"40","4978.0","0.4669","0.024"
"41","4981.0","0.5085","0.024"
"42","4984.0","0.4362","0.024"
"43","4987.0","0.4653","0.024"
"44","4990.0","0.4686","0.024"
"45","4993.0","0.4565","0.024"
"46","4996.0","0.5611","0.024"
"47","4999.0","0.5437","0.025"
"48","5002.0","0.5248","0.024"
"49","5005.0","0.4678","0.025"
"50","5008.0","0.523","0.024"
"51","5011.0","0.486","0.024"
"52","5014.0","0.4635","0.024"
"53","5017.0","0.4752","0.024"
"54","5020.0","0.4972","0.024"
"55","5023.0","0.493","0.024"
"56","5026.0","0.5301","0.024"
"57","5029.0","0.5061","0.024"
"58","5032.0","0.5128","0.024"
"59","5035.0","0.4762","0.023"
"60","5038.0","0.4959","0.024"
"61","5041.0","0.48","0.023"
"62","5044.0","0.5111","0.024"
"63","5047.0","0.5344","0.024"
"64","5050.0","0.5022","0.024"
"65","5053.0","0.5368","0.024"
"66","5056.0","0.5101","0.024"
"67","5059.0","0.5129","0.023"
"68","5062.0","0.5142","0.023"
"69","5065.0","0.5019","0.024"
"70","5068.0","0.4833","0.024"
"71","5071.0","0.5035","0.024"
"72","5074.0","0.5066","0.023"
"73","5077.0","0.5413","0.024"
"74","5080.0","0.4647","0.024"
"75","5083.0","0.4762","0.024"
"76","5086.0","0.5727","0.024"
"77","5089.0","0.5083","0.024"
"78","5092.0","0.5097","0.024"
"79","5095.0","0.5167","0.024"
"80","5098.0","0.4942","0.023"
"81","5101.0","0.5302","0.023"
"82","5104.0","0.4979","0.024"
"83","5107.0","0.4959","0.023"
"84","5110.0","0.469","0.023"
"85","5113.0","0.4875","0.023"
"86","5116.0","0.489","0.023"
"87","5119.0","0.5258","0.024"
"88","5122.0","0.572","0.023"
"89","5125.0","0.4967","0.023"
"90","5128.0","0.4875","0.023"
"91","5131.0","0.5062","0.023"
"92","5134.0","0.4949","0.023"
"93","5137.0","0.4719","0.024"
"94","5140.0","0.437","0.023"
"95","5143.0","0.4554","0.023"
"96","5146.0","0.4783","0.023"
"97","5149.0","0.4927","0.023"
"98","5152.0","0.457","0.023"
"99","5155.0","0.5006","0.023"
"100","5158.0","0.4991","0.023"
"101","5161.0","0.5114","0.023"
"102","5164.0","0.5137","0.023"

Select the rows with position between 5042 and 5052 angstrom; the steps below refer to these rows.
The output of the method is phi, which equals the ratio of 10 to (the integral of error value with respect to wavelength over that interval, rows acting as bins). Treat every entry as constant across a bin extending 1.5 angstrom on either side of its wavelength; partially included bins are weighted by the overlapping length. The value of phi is 42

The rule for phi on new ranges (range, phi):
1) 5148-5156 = 54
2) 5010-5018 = 52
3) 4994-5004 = 41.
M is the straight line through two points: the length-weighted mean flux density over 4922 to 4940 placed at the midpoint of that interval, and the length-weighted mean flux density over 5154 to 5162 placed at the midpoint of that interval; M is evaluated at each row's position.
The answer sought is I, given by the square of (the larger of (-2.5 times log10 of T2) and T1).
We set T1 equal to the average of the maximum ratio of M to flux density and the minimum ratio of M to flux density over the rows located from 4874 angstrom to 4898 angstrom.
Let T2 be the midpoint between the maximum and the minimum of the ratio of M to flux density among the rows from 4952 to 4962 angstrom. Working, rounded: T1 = 0.98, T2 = 1.00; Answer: 0.97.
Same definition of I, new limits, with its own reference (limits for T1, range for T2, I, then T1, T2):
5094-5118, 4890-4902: 1.02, 1.01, 0.98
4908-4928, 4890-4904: 0.98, 0.99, 0.98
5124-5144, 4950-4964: 1.15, 1.07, 1.00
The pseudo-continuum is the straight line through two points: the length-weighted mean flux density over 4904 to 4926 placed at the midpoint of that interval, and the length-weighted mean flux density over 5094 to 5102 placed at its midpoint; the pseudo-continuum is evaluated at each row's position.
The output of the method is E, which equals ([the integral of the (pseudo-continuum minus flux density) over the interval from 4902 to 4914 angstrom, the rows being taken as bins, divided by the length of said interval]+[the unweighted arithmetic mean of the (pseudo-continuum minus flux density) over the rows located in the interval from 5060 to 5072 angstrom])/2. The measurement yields 0.000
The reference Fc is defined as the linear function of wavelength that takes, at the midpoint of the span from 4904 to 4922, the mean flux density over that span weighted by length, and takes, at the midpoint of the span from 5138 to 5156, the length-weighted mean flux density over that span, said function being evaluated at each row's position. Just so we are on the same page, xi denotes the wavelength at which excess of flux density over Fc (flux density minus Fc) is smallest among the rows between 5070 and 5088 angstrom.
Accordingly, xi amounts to 5080.0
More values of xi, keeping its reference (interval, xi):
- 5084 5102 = 5098.0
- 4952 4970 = 4957.0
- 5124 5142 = 5140.0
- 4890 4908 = 4891.0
